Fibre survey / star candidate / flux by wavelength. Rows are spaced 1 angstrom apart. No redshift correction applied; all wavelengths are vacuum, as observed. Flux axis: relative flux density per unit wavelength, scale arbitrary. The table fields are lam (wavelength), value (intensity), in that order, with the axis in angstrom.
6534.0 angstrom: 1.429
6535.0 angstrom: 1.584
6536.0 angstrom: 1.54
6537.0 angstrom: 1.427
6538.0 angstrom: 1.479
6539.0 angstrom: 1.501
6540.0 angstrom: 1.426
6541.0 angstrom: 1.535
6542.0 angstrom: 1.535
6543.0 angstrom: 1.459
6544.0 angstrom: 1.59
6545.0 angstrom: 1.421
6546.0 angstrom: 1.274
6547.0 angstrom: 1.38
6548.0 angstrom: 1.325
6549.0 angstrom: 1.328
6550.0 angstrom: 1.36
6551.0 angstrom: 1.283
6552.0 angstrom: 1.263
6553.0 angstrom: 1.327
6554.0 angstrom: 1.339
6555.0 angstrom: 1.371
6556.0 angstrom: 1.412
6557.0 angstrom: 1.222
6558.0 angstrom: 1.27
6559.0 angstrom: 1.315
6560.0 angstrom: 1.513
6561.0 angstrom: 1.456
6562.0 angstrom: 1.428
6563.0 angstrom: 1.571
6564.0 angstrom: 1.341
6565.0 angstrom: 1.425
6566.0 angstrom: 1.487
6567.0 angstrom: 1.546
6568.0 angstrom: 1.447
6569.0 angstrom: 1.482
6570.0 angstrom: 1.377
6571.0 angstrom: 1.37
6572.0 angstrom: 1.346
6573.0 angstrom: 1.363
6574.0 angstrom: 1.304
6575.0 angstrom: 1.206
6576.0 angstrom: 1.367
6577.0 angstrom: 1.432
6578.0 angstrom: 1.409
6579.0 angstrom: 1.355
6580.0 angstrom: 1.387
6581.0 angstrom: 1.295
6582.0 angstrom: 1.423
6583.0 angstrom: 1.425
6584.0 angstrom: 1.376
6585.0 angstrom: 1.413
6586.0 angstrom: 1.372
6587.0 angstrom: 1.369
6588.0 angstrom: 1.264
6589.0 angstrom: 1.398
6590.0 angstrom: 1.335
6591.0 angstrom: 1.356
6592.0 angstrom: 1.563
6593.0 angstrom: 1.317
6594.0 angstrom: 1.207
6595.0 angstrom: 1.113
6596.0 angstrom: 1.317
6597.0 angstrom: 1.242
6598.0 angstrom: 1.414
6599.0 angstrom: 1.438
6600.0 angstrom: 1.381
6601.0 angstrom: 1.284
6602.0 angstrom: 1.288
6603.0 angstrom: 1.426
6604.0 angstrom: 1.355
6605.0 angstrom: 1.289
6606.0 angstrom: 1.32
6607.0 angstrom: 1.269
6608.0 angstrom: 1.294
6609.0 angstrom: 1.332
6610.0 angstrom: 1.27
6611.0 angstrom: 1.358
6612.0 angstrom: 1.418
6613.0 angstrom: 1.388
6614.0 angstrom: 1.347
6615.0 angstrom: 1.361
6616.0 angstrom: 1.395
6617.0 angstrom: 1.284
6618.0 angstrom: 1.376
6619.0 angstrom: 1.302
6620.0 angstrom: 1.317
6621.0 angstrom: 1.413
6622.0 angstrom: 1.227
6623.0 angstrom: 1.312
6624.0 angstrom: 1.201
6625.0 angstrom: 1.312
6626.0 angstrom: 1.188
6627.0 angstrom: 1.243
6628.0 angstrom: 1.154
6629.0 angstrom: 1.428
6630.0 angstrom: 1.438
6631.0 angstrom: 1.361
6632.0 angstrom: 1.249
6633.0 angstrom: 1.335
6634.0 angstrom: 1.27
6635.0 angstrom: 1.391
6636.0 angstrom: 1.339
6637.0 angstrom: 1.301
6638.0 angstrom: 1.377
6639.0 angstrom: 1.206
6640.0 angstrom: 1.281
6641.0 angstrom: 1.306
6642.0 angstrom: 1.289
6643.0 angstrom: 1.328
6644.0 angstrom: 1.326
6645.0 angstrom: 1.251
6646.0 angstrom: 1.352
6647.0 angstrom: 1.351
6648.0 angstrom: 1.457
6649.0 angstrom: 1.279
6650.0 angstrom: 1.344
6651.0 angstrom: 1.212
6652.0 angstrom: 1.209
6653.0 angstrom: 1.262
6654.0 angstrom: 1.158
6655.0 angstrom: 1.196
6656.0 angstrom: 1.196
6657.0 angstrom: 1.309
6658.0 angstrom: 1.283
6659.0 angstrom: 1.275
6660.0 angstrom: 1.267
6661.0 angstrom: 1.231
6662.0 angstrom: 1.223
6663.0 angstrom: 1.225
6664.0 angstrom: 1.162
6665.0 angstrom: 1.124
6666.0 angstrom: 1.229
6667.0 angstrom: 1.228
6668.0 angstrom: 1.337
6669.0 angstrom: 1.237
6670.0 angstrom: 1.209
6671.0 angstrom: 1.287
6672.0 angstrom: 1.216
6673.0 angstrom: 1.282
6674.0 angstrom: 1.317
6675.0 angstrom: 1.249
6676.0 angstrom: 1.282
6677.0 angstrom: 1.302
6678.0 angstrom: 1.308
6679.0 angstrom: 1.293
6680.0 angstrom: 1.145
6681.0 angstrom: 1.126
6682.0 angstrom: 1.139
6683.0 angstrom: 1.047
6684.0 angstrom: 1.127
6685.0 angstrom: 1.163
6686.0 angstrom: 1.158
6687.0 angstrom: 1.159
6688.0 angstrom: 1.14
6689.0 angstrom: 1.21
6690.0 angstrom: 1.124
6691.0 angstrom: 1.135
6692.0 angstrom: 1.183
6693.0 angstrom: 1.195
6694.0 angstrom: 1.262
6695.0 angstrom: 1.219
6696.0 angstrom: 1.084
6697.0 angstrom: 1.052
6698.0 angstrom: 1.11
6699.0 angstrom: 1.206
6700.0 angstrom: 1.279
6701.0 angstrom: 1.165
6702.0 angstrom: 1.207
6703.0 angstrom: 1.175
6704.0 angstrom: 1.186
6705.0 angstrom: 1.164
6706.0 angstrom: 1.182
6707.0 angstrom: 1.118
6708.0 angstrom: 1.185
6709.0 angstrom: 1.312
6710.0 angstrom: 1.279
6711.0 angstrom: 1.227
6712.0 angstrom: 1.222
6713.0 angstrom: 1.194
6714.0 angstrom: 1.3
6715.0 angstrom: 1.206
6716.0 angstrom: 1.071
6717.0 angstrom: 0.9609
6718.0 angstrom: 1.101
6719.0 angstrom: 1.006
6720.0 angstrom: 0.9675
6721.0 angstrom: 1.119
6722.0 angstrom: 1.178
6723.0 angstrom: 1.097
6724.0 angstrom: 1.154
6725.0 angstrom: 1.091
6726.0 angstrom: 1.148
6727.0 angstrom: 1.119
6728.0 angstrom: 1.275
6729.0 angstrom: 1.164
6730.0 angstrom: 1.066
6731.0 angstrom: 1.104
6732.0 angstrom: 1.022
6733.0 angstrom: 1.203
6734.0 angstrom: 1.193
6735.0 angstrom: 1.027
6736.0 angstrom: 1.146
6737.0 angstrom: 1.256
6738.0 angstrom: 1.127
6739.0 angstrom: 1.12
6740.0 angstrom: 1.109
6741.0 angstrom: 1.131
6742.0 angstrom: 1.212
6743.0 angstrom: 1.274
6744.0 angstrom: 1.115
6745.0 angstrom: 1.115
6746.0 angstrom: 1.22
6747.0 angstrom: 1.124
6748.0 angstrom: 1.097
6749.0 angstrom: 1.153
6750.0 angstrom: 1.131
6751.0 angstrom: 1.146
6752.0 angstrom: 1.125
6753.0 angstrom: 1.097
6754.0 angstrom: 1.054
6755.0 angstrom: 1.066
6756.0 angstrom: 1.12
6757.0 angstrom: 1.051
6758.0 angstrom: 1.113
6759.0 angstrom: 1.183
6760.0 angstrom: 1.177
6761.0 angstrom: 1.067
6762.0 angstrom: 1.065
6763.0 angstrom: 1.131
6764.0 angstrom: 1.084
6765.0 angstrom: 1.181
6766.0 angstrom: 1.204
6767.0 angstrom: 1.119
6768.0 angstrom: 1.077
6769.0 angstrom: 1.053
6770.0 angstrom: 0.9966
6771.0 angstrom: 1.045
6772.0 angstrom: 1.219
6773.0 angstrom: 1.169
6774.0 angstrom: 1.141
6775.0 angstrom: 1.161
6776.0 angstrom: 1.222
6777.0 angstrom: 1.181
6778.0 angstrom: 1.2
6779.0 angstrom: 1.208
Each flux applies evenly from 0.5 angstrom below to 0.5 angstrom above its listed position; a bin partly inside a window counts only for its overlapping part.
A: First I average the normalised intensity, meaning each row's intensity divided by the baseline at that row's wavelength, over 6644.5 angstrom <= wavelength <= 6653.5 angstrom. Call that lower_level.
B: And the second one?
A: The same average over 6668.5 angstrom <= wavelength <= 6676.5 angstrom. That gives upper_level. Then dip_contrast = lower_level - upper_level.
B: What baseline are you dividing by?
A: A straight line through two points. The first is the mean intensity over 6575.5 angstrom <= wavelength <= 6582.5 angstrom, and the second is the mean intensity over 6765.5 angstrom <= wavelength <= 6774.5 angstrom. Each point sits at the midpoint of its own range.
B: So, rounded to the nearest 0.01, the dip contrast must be 0.01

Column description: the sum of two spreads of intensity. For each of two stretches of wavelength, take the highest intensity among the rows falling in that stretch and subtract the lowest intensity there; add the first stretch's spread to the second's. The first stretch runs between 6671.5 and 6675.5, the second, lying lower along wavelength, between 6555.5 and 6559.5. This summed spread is 0.29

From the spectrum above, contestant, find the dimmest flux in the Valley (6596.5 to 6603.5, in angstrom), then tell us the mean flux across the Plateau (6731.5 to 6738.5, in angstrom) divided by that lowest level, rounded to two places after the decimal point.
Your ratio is 0.92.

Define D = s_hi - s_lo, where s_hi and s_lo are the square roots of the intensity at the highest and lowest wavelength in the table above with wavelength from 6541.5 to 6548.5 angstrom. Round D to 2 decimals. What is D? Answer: -0.09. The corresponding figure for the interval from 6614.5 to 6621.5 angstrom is 0.02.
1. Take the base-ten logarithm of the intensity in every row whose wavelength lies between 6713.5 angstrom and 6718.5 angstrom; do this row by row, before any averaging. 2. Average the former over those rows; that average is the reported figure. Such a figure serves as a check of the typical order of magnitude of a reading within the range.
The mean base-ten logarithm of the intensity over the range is 0.050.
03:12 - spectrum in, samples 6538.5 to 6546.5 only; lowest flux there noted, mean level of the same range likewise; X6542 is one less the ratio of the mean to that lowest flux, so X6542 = -0.152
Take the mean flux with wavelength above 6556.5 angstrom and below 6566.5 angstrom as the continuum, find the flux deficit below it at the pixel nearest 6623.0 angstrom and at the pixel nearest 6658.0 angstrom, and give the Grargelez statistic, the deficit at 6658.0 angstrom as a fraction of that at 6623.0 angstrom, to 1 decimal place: 1.3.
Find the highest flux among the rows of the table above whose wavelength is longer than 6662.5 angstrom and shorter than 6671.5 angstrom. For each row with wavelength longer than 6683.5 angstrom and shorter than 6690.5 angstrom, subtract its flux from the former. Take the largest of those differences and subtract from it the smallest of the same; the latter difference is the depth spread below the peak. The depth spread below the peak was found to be 0.09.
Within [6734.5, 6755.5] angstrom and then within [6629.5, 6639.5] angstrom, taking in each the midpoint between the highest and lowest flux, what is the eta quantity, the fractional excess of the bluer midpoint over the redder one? 0.15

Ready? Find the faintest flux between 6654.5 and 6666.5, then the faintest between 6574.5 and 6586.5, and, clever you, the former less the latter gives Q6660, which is -0.082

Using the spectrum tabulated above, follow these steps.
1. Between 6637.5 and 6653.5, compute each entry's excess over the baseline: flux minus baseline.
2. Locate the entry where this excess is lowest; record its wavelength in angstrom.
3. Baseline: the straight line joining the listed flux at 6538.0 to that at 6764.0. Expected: 6639.0 angstrom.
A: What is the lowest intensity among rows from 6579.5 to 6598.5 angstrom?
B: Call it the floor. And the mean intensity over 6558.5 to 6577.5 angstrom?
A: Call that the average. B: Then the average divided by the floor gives 1.27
